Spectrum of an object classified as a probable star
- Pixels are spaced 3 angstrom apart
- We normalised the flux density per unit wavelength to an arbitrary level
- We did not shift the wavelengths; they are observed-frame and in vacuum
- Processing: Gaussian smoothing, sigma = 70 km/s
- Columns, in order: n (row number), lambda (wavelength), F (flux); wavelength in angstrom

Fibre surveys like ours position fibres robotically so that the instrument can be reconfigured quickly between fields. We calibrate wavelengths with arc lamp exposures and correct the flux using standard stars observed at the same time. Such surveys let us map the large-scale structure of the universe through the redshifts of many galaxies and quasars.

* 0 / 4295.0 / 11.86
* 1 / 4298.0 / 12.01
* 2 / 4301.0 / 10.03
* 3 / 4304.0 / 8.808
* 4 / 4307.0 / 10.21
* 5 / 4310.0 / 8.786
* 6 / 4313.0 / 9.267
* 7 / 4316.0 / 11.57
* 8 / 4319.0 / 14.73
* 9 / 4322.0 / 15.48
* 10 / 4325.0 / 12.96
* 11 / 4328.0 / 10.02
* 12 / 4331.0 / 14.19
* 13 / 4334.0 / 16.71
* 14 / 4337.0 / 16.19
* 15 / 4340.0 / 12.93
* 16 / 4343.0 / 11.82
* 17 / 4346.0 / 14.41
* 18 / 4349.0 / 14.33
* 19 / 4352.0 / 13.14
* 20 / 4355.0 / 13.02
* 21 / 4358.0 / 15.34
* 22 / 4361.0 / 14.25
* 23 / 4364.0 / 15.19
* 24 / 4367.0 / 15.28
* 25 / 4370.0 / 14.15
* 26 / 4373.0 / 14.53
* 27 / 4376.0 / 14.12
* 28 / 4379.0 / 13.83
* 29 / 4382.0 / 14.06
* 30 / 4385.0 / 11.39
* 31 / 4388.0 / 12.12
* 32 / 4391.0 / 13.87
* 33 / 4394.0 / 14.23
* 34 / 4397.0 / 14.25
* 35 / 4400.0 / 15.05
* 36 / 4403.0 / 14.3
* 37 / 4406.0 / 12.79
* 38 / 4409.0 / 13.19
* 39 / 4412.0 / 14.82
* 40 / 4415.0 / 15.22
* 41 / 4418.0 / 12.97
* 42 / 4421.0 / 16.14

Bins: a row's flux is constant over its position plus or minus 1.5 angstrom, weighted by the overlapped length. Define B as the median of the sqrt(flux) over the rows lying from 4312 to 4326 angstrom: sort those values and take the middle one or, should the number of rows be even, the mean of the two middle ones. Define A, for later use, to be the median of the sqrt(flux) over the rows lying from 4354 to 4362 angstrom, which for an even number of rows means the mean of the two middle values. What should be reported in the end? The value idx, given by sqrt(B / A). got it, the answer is 0.98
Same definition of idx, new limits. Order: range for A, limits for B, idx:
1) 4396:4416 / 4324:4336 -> 0.99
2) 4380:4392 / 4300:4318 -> 0.93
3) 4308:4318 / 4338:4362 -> 1.10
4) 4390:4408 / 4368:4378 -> 1.00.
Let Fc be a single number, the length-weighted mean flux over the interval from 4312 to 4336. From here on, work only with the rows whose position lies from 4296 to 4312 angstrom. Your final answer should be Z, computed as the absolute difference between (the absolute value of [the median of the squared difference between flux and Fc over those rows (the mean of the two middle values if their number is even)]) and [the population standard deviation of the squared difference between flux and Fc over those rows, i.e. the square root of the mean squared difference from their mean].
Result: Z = 3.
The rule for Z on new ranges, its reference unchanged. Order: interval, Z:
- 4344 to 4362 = 0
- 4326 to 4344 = 1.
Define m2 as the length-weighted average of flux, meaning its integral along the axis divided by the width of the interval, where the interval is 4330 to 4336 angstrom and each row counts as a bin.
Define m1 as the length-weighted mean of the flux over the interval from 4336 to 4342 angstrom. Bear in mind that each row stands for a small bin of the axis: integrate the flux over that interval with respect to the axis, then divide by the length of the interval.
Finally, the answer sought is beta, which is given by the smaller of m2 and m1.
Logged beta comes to 14.2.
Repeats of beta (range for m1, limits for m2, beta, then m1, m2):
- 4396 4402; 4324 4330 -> 11.6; 14.7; 11.6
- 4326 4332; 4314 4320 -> 12.0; 12.0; 12.7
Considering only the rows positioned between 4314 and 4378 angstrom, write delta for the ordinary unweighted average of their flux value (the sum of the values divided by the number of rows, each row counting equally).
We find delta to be 14.02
